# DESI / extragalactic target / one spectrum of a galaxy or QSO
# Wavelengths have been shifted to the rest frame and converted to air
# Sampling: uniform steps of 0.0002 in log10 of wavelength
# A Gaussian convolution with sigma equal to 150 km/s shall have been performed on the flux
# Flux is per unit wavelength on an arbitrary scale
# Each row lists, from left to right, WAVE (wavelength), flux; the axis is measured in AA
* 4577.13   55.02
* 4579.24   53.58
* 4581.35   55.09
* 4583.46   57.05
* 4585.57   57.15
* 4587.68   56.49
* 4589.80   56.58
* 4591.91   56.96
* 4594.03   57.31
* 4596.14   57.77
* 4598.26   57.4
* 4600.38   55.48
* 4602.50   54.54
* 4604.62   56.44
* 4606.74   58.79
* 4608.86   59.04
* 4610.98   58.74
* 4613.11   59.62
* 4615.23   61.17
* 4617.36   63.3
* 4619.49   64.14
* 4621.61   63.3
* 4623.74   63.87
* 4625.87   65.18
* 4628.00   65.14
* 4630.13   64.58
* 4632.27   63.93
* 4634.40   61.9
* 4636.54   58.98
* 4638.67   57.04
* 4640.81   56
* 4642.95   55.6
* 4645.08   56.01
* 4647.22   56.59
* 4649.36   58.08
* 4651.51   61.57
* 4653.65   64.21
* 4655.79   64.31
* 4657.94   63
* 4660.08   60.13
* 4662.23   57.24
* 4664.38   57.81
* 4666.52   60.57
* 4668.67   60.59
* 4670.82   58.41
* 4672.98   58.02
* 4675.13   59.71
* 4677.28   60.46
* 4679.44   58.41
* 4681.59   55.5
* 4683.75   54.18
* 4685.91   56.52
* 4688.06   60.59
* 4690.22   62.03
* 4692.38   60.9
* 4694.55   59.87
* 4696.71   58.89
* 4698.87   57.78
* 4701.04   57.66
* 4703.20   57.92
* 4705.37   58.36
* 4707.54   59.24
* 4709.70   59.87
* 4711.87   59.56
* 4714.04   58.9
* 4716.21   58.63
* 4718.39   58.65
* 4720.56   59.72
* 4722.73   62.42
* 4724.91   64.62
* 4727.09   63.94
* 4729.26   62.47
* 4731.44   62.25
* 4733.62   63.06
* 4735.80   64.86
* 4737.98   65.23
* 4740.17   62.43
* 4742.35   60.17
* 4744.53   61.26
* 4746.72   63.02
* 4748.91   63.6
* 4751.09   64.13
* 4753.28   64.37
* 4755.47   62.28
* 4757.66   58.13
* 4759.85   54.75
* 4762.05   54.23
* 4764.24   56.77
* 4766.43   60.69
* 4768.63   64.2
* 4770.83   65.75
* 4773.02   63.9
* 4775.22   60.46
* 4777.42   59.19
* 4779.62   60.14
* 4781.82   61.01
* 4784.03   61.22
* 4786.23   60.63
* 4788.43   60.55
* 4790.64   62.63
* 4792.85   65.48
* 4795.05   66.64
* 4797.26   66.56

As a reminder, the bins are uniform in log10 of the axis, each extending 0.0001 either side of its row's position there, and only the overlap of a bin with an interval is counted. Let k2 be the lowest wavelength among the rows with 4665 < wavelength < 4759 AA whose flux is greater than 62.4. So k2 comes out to 4722.73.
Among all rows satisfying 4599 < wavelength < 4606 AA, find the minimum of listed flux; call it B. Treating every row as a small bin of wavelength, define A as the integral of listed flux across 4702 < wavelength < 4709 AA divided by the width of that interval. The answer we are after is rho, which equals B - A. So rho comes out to -4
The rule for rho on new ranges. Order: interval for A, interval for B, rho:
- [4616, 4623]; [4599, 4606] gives -9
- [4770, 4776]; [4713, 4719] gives -5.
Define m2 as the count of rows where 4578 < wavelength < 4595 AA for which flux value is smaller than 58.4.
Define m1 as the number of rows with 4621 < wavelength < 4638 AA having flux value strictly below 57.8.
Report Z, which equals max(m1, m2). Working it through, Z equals 8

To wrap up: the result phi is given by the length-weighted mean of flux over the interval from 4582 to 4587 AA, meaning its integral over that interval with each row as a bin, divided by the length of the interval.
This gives 57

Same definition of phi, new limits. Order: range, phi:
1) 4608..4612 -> 59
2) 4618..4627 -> 64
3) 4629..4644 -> 60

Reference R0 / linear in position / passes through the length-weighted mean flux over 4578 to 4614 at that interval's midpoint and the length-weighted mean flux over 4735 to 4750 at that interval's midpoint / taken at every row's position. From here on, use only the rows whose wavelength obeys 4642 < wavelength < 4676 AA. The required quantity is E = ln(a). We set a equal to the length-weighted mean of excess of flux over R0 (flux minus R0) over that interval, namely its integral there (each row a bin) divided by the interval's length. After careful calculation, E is -3.9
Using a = 0.0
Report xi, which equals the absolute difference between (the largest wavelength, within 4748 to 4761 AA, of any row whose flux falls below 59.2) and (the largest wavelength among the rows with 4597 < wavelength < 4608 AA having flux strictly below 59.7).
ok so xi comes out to 153.1 AA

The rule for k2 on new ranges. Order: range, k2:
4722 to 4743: 4722.73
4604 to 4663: 4617.36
